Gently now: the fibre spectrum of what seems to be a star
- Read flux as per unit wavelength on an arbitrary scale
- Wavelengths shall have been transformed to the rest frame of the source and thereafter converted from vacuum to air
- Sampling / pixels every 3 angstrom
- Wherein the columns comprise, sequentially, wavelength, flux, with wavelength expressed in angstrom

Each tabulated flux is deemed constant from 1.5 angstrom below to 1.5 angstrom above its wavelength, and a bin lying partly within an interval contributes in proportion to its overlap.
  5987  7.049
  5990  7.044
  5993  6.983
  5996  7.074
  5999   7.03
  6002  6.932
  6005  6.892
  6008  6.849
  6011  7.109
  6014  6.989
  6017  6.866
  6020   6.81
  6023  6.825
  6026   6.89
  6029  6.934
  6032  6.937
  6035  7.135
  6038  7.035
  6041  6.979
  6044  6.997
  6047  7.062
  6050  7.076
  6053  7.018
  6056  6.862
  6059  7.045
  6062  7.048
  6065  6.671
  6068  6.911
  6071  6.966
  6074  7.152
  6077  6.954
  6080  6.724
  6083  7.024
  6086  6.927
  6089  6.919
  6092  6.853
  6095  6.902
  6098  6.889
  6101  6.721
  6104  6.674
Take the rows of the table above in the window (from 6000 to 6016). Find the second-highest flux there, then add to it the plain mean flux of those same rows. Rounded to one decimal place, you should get 13.9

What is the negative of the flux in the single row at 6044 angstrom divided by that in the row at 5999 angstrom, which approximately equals -1.00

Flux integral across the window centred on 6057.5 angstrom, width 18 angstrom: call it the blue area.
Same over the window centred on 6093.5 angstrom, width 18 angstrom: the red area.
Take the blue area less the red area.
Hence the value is 1.5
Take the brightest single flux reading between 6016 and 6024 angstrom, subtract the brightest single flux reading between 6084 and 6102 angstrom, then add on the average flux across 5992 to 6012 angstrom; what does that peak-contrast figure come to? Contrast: 6.92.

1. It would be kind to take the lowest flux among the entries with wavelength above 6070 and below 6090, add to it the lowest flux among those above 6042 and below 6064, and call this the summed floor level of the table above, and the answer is 13.6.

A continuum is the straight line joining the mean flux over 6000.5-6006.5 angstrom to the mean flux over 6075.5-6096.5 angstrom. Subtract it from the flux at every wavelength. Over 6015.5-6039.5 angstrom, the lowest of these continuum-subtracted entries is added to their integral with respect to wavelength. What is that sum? 0.39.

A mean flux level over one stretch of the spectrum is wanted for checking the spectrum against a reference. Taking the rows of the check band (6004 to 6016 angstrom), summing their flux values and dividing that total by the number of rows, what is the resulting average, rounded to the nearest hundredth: 6.96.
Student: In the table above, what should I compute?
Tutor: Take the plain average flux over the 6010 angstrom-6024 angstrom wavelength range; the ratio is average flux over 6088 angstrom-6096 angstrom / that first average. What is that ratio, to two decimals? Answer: 1.00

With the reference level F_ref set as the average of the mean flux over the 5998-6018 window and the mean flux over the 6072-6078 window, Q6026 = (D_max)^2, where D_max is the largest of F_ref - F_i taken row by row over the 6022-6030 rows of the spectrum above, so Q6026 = 0.032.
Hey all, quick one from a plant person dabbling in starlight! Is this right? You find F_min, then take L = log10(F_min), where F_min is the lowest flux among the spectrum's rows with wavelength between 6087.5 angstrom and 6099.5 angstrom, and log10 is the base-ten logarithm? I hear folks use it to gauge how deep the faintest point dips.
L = 0.836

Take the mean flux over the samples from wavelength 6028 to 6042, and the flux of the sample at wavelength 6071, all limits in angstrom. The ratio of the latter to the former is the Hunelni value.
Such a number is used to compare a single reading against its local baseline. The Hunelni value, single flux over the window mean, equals 0.99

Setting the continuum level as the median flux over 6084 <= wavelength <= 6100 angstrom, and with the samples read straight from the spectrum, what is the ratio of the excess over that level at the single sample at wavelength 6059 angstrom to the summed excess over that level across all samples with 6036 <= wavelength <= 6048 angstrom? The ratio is 0.31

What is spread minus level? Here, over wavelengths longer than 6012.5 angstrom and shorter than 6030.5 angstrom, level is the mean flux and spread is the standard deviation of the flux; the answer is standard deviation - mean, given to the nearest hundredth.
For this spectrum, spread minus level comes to -6.82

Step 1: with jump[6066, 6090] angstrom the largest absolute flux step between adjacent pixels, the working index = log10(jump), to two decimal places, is -0.52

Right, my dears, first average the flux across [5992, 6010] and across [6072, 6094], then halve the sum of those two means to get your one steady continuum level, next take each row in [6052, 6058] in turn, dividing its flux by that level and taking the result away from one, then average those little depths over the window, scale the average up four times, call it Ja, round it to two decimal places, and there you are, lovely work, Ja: 0.00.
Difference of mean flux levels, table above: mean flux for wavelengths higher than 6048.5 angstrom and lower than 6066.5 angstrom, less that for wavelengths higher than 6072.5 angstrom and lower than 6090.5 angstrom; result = 0.00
